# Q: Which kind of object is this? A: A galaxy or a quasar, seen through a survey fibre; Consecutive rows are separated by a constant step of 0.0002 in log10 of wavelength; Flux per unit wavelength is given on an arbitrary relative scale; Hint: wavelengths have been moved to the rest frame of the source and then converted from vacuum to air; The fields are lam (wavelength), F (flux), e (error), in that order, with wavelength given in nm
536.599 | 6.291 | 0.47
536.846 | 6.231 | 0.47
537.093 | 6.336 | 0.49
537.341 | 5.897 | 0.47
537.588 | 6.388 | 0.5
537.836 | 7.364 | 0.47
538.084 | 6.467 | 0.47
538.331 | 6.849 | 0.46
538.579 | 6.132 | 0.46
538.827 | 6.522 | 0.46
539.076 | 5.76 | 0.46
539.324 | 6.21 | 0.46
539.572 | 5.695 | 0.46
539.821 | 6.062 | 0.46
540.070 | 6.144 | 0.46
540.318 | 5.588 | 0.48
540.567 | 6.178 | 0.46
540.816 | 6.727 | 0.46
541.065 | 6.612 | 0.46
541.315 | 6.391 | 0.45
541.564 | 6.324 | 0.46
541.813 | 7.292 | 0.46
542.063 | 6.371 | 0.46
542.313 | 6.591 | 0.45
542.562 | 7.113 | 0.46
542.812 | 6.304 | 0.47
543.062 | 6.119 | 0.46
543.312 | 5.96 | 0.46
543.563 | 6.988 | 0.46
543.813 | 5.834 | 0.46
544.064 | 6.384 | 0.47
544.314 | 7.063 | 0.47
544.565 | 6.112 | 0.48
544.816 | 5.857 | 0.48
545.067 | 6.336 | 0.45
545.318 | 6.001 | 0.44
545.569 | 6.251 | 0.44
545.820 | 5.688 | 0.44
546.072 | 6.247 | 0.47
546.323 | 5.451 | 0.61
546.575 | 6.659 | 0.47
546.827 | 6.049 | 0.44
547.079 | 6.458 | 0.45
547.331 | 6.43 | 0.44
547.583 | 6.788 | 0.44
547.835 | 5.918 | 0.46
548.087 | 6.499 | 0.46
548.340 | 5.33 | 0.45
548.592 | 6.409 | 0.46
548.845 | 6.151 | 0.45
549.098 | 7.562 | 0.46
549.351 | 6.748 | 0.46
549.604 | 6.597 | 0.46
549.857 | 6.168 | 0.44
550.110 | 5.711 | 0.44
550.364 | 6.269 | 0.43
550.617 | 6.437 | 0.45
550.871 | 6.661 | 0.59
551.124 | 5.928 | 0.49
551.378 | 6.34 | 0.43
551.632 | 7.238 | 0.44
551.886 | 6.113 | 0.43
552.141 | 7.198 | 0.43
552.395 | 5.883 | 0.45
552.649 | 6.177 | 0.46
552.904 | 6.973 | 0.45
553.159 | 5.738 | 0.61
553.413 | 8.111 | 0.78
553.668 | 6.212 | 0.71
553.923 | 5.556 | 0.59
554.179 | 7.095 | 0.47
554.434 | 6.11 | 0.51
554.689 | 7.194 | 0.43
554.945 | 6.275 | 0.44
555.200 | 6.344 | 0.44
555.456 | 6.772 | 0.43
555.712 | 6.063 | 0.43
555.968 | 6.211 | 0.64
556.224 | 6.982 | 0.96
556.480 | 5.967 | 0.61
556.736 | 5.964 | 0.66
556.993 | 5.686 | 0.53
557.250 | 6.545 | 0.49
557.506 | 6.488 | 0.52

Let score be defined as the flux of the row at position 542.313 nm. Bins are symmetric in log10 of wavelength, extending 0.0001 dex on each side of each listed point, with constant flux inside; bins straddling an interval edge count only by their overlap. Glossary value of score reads 6.591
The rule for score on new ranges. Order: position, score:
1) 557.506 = 6.488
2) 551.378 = 6.34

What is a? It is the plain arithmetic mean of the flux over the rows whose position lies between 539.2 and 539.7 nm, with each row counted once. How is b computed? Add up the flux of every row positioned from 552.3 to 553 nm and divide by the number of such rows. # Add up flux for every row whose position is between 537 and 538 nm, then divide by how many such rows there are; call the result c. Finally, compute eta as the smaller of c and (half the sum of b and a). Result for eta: 6.15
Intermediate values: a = 5.95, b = 6.3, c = 6.50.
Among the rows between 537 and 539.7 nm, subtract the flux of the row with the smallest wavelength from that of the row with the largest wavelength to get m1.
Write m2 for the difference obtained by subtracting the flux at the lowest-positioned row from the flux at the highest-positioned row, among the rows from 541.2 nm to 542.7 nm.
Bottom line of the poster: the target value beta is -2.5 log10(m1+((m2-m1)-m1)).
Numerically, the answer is -0.3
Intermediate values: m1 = -0.64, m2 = 0.7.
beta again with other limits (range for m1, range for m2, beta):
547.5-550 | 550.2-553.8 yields 0.6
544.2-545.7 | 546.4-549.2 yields -0.6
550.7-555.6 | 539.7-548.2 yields 1.2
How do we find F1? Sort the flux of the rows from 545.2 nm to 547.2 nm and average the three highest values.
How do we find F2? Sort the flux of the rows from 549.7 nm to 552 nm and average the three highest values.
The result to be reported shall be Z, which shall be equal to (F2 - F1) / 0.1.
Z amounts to 3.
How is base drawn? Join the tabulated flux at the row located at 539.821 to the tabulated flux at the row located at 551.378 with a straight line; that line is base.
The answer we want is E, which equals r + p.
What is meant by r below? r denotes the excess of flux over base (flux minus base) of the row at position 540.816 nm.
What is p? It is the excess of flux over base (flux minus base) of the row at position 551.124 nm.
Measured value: 0.2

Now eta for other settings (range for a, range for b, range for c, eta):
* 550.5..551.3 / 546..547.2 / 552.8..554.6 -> 6.26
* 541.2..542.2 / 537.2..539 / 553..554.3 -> 6.54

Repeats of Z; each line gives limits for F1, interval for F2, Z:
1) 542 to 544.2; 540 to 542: 0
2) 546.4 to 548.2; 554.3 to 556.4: 3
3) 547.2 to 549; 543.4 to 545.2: 2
